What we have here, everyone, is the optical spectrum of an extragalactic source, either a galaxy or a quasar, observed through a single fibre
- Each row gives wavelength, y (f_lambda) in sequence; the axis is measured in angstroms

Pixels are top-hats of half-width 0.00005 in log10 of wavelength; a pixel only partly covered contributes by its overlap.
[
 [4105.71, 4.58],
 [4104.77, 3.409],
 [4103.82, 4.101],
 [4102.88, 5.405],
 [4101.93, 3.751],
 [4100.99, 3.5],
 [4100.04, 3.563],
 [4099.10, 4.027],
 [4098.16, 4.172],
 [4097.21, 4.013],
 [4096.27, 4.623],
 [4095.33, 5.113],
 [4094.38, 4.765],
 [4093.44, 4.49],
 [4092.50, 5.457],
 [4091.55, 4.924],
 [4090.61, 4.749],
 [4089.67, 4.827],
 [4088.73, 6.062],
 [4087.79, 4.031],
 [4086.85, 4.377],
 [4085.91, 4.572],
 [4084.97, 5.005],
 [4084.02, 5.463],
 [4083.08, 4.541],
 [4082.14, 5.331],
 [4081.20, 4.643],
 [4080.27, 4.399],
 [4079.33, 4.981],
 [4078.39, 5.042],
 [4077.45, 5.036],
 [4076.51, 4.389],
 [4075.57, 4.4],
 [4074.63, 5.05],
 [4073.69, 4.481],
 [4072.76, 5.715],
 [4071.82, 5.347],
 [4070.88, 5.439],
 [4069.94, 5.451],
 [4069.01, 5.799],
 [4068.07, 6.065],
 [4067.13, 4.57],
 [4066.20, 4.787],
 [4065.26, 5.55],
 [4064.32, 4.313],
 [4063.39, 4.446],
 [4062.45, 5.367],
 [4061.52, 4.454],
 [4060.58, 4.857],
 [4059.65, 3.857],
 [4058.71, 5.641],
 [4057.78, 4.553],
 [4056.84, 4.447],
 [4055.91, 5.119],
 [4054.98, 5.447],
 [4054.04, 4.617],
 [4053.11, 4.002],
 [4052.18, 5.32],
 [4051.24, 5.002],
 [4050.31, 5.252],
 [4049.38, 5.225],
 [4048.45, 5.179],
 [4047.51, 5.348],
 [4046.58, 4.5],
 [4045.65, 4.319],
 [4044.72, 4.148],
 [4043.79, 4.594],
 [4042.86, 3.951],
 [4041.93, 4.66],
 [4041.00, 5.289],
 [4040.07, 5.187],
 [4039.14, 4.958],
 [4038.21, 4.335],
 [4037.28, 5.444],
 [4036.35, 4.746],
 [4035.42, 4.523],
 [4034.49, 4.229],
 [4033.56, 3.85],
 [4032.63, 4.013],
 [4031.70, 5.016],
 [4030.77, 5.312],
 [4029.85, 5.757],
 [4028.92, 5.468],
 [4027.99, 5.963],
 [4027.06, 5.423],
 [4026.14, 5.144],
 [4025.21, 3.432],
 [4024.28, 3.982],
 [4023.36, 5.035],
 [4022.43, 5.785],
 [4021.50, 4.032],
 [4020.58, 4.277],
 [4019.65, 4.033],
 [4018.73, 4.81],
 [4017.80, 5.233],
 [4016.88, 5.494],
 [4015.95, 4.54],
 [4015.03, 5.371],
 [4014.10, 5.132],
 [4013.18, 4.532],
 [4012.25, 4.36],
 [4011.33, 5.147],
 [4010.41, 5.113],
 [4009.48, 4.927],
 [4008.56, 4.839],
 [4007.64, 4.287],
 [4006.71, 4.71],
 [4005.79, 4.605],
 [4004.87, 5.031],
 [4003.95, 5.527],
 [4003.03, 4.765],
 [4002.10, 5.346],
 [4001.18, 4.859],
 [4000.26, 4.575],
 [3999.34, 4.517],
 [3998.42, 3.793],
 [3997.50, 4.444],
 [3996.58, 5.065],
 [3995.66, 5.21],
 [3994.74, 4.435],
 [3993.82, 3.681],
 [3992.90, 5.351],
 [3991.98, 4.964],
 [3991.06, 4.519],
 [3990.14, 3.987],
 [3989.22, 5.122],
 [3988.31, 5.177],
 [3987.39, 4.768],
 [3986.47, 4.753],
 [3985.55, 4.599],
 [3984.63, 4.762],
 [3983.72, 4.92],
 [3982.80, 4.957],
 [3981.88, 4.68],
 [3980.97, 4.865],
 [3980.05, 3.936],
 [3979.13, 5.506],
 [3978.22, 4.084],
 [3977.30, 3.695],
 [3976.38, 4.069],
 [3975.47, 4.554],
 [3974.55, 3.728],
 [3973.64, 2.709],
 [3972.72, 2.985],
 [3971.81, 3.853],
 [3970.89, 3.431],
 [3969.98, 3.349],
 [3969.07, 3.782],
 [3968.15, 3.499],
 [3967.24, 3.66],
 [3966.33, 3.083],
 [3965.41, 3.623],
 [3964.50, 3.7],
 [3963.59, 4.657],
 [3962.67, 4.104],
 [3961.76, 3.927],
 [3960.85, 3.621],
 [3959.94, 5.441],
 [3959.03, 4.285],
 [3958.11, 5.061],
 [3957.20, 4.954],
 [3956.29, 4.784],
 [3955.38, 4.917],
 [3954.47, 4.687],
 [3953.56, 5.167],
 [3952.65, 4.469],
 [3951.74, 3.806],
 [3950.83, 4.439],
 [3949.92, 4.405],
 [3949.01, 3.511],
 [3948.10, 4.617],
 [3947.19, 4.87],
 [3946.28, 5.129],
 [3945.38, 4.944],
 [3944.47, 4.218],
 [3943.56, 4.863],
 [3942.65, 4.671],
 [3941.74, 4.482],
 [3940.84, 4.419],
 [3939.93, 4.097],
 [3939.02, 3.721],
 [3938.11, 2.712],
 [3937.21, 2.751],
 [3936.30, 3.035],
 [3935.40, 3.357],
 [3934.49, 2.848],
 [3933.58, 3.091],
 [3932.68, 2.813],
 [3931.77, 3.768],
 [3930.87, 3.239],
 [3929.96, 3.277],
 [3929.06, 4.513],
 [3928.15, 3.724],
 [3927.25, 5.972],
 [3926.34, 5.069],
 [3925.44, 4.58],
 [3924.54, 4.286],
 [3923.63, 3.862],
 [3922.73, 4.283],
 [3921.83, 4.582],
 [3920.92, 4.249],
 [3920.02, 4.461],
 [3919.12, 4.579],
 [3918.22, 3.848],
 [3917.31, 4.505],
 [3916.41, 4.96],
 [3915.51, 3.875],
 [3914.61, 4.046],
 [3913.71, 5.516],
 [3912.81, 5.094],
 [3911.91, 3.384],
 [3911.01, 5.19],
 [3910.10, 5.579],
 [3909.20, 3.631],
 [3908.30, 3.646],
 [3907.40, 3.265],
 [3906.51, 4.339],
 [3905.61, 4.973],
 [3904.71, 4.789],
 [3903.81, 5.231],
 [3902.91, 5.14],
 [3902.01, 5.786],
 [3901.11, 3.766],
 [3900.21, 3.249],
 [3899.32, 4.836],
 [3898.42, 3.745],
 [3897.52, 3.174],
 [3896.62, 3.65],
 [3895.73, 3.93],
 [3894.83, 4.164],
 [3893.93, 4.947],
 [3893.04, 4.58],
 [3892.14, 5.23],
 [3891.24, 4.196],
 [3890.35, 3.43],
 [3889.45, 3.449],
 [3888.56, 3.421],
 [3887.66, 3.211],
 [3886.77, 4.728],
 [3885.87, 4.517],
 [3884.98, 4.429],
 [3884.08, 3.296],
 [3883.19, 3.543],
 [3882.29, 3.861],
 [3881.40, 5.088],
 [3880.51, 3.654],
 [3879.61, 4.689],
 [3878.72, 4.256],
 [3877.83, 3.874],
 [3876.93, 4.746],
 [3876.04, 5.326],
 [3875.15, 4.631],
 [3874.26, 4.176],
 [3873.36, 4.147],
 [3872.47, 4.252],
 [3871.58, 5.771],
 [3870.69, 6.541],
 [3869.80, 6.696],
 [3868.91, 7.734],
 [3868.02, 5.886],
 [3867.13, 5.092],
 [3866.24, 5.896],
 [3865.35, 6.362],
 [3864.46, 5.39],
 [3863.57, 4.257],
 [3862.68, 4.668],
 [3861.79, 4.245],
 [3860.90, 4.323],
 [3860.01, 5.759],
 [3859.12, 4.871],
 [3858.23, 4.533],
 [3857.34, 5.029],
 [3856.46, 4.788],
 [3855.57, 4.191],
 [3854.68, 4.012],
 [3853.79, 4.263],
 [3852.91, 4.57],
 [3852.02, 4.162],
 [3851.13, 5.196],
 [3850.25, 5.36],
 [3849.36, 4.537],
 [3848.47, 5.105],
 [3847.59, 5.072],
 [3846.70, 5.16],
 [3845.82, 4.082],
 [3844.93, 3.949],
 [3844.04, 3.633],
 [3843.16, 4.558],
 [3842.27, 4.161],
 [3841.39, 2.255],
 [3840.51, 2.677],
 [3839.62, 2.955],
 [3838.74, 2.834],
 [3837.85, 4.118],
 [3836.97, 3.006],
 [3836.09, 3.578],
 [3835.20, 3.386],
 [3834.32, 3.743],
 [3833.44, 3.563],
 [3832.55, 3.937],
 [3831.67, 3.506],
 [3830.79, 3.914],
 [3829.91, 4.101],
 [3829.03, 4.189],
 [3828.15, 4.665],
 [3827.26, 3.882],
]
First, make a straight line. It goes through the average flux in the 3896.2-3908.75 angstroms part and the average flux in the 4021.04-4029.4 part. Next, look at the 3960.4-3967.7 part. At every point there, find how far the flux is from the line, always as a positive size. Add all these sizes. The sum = 6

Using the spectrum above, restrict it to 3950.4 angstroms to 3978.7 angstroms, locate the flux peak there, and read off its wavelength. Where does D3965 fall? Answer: 3959.94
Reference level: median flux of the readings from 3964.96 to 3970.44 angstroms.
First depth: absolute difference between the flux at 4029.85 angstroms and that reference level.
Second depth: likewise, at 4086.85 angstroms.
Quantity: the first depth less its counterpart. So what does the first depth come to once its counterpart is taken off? 1.4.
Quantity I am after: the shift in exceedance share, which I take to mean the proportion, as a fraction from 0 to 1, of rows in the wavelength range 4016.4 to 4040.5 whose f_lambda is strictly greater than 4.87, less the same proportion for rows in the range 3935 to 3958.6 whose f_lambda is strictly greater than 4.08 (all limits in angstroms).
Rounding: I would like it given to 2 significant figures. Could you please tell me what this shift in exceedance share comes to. -0.19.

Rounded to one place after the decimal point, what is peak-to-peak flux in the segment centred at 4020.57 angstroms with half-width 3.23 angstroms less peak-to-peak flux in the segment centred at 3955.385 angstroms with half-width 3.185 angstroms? 1.1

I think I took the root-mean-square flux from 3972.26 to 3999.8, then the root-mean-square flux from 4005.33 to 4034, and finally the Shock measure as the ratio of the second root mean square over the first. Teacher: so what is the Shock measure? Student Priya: 1.08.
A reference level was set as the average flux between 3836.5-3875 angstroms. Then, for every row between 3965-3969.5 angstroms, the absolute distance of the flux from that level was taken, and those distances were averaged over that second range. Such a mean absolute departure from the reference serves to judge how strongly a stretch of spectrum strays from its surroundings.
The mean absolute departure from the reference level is 1.13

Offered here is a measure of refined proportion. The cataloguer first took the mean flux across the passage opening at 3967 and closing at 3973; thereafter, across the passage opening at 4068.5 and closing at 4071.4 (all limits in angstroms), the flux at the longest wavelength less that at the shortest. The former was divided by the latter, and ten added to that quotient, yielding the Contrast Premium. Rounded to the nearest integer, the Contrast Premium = 0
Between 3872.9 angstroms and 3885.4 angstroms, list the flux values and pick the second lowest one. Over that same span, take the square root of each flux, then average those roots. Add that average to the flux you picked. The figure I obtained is 5.60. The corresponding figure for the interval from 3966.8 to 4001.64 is 5.06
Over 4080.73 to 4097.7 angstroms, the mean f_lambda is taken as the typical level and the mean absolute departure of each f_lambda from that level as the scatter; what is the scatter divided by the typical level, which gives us 0.08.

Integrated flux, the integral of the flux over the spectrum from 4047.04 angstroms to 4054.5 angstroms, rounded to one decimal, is 37.3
